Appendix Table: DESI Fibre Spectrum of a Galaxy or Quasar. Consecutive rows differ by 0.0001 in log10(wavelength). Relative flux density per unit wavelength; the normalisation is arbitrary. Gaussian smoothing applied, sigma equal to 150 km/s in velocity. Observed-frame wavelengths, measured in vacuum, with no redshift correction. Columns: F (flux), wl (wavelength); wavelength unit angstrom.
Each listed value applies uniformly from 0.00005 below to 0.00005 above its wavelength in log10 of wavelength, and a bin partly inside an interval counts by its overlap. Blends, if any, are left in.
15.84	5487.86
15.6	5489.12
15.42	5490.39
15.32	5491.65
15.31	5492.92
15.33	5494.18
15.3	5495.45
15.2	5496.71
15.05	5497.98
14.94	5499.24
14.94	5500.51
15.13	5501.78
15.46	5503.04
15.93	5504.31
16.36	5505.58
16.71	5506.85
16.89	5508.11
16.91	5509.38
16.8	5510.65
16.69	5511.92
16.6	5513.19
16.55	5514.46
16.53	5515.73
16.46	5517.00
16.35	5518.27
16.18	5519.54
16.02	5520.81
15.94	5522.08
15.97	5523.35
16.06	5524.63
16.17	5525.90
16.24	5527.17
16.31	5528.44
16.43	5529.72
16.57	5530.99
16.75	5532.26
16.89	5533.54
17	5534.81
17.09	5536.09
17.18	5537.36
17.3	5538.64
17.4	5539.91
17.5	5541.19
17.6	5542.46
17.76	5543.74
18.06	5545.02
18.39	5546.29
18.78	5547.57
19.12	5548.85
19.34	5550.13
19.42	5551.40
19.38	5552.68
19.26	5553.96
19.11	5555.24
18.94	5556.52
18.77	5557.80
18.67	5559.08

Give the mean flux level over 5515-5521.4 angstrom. 16.3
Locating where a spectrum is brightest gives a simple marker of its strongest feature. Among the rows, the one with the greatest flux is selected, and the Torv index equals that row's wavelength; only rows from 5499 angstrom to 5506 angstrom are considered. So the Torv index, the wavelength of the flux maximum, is 5505.58 angstrom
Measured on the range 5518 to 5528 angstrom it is 5518.27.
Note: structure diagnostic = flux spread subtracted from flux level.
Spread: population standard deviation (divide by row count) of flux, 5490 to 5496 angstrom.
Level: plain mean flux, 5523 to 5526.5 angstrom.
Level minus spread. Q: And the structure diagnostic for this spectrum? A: 16.0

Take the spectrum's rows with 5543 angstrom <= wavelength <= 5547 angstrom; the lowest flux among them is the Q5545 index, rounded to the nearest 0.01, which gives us 17.76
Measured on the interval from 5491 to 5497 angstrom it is 15.20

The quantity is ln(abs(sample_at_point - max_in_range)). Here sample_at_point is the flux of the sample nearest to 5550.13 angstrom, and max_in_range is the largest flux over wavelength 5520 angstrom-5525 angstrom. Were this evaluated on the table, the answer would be 1.2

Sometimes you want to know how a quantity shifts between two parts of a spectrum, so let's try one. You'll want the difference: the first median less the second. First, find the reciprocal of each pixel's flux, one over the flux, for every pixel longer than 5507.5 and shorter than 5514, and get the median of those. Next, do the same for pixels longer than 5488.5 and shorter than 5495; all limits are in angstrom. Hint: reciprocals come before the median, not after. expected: -0.0057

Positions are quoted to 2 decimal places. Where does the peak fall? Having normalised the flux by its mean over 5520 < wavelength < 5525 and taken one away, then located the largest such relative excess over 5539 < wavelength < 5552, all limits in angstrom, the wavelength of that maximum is 5551.40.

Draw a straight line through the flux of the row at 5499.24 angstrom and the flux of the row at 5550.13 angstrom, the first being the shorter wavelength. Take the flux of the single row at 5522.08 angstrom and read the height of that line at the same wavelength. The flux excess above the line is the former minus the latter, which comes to -1.0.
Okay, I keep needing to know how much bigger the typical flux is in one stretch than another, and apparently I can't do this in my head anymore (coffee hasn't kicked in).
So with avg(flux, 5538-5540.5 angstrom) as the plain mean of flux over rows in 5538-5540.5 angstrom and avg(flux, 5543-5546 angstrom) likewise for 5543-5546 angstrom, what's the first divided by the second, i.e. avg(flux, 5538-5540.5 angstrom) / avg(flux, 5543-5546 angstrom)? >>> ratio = 0.97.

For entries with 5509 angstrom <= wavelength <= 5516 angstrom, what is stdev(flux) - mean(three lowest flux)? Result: -16.4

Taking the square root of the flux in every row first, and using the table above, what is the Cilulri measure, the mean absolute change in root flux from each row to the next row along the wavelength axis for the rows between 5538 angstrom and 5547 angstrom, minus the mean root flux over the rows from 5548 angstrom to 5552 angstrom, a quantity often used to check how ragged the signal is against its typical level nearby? -4.37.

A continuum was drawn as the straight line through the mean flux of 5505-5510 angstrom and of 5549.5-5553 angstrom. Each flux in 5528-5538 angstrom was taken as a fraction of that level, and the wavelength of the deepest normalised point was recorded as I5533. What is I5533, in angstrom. 5528.44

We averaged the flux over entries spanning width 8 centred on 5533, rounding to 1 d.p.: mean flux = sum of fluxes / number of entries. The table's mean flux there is 16.8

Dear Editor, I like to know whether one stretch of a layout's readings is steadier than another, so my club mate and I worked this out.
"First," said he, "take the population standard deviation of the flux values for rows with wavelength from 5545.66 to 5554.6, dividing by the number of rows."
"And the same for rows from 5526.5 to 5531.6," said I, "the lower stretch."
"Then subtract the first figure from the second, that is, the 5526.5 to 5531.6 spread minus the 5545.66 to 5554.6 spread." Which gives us -0.23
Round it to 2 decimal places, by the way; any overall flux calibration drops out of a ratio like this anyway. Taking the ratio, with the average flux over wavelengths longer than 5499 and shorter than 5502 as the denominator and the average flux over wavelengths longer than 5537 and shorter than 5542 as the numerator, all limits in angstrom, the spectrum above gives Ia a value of 1.16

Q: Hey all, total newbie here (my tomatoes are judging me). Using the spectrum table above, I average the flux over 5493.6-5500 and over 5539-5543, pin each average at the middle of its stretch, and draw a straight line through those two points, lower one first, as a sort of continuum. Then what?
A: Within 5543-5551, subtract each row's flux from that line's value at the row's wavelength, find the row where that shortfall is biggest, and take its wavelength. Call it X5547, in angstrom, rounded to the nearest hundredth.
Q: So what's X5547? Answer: 5543.74 angstrom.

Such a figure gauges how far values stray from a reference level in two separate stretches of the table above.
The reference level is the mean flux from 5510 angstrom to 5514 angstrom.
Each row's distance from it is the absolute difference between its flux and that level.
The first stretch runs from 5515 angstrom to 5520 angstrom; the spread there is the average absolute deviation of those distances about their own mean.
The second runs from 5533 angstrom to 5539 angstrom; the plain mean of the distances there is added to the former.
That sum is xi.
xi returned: 0.5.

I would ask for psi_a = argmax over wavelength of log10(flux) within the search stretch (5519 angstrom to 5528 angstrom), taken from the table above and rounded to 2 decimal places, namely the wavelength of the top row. 5527.17 angstrom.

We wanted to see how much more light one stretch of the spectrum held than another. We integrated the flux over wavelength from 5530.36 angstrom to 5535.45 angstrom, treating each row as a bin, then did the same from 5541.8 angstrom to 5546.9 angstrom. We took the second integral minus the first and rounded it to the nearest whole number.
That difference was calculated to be 6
